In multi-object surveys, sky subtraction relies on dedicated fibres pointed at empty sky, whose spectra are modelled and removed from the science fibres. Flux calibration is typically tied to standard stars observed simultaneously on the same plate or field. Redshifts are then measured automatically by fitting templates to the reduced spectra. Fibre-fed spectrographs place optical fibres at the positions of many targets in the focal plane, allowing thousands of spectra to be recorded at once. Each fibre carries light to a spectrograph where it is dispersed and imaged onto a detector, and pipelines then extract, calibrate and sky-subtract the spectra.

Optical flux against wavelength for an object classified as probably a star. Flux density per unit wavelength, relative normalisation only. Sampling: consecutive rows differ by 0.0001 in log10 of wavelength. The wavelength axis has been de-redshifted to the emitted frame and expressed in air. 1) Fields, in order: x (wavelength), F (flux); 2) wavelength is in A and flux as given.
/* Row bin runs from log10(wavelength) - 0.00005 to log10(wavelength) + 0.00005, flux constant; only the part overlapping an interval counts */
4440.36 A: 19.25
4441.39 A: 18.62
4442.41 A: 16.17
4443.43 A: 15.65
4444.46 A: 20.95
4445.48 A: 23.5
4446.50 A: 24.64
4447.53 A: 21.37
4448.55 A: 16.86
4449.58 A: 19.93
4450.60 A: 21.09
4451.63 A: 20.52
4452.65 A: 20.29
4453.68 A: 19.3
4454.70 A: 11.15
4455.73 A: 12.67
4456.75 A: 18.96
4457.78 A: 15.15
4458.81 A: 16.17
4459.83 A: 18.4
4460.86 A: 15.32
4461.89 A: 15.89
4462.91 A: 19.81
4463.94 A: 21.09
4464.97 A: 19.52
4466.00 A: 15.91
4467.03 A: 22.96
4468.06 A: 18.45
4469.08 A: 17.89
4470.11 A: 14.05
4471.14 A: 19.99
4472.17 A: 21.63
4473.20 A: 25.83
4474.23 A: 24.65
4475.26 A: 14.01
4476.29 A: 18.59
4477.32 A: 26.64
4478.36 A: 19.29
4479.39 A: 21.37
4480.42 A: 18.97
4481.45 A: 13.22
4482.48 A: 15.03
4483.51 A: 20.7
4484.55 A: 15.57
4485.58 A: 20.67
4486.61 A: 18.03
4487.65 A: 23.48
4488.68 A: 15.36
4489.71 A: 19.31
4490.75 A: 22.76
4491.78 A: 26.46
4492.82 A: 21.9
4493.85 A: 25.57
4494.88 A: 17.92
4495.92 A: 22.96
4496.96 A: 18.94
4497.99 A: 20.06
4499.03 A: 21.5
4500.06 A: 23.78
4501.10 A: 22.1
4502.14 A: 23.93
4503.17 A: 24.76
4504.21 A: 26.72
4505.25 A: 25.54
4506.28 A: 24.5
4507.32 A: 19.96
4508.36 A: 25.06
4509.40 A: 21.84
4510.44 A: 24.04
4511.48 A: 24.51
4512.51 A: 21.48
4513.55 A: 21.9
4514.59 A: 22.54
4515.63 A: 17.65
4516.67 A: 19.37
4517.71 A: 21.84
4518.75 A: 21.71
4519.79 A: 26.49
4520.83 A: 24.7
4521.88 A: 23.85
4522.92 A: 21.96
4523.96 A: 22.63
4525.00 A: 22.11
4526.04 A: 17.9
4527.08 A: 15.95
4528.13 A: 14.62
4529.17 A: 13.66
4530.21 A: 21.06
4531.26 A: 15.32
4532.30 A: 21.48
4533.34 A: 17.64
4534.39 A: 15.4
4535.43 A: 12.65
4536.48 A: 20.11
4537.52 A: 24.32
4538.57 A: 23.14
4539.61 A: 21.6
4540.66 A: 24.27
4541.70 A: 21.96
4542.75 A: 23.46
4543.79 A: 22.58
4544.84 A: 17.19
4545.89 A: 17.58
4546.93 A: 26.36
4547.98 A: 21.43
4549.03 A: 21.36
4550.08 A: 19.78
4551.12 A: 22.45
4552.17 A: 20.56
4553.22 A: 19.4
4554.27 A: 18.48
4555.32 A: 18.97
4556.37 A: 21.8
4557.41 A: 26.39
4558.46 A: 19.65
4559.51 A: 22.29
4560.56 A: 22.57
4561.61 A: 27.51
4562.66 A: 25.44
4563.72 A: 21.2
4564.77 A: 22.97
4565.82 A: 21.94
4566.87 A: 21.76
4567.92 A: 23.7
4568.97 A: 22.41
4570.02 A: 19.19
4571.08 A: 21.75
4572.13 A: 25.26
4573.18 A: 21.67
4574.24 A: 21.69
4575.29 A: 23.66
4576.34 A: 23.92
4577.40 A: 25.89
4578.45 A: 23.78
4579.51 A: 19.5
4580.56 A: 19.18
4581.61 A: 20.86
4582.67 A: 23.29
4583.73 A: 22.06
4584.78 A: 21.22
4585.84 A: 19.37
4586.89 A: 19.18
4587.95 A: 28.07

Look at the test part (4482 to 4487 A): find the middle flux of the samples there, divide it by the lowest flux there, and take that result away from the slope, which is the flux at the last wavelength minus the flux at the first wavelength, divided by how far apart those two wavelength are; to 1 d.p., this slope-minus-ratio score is -0.5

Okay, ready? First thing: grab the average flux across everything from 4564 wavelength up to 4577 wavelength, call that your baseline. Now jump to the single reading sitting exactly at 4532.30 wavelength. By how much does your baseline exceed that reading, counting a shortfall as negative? 1.0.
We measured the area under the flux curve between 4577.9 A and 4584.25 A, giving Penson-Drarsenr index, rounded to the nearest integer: 136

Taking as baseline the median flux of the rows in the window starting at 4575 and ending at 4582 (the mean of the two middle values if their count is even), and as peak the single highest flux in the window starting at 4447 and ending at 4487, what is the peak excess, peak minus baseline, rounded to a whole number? 3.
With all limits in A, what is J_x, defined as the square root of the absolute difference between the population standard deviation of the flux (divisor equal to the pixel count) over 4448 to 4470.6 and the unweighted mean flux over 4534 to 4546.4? 4.18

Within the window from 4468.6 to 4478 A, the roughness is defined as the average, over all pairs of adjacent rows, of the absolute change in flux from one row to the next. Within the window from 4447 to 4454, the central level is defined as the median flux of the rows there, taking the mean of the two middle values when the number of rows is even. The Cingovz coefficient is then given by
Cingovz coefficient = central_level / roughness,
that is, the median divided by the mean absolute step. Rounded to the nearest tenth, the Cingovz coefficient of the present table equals 4.1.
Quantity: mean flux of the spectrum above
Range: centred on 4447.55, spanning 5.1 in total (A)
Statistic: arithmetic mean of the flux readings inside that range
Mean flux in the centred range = 21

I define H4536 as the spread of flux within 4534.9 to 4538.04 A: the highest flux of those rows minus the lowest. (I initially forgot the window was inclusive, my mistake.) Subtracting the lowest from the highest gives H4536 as 12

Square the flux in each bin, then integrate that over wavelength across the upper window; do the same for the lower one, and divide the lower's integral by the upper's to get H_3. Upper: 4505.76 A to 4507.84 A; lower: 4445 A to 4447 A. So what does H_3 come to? 1.1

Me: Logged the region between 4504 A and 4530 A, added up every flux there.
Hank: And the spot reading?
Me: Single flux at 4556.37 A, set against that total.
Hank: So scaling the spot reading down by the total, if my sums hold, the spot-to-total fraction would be 0.0402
